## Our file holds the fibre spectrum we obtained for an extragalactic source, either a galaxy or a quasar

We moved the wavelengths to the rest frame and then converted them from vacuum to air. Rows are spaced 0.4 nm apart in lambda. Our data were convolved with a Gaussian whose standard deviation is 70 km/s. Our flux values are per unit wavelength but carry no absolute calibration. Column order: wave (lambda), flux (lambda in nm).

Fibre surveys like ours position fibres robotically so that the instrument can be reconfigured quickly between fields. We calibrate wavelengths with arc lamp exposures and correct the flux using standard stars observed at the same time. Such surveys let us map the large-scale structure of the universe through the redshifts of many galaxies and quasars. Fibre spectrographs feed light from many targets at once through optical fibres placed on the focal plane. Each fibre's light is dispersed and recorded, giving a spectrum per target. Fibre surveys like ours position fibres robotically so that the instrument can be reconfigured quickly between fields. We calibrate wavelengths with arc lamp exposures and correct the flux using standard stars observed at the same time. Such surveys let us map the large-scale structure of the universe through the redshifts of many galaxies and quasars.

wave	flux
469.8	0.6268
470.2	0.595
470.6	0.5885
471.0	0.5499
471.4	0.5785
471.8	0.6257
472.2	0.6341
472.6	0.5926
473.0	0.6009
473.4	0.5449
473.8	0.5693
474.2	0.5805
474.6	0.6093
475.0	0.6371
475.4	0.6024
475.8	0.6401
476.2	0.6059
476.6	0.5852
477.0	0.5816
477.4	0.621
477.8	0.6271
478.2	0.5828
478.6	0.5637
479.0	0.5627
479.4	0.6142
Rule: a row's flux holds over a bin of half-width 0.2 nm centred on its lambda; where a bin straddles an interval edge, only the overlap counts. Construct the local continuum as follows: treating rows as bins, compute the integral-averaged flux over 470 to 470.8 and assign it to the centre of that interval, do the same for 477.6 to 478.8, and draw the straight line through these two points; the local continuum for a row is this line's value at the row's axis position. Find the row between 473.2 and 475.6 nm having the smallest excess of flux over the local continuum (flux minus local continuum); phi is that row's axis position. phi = 473.4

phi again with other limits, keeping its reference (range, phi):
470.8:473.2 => 471.0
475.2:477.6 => 477.0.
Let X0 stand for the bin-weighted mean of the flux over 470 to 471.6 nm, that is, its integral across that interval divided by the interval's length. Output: 0.58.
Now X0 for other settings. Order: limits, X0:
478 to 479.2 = 0.57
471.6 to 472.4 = 0.63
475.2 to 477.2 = 0.60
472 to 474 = 0.59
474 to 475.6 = 0.61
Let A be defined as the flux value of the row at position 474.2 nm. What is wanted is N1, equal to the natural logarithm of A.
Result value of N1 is -0.54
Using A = 0.5805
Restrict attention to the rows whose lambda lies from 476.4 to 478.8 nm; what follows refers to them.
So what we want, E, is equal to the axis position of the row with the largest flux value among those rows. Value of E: 477.8 nm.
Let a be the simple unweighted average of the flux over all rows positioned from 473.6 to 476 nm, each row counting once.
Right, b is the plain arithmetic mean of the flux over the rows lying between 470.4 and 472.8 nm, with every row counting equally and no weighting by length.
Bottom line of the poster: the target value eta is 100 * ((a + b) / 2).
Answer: 60.1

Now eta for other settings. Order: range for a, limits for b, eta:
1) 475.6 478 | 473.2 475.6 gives 60.0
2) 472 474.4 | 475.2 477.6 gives 59.7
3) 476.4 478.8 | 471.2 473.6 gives 59.5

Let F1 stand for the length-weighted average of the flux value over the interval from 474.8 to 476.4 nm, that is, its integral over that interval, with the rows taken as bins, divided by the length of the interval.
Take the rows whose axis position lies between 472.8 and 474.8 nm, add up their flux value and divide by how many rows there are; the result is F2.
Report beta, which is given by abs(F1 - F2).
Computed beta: 0.040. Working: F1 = 0.62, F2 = 0.58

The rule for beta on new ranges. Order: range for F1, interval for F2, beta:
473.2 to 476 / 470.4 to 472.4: 0.002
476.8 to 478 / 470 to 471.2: 0.032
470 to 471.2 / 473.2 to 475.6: 0.013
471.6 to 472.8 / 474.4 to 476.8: 0.004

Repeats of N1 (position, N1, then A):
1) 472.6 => -0.52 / 0.5926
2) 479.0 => -0.58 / 0.5627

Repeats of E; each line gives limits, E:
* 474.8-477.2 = 475.8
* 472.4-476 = 475.8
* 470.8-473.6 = 472.2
